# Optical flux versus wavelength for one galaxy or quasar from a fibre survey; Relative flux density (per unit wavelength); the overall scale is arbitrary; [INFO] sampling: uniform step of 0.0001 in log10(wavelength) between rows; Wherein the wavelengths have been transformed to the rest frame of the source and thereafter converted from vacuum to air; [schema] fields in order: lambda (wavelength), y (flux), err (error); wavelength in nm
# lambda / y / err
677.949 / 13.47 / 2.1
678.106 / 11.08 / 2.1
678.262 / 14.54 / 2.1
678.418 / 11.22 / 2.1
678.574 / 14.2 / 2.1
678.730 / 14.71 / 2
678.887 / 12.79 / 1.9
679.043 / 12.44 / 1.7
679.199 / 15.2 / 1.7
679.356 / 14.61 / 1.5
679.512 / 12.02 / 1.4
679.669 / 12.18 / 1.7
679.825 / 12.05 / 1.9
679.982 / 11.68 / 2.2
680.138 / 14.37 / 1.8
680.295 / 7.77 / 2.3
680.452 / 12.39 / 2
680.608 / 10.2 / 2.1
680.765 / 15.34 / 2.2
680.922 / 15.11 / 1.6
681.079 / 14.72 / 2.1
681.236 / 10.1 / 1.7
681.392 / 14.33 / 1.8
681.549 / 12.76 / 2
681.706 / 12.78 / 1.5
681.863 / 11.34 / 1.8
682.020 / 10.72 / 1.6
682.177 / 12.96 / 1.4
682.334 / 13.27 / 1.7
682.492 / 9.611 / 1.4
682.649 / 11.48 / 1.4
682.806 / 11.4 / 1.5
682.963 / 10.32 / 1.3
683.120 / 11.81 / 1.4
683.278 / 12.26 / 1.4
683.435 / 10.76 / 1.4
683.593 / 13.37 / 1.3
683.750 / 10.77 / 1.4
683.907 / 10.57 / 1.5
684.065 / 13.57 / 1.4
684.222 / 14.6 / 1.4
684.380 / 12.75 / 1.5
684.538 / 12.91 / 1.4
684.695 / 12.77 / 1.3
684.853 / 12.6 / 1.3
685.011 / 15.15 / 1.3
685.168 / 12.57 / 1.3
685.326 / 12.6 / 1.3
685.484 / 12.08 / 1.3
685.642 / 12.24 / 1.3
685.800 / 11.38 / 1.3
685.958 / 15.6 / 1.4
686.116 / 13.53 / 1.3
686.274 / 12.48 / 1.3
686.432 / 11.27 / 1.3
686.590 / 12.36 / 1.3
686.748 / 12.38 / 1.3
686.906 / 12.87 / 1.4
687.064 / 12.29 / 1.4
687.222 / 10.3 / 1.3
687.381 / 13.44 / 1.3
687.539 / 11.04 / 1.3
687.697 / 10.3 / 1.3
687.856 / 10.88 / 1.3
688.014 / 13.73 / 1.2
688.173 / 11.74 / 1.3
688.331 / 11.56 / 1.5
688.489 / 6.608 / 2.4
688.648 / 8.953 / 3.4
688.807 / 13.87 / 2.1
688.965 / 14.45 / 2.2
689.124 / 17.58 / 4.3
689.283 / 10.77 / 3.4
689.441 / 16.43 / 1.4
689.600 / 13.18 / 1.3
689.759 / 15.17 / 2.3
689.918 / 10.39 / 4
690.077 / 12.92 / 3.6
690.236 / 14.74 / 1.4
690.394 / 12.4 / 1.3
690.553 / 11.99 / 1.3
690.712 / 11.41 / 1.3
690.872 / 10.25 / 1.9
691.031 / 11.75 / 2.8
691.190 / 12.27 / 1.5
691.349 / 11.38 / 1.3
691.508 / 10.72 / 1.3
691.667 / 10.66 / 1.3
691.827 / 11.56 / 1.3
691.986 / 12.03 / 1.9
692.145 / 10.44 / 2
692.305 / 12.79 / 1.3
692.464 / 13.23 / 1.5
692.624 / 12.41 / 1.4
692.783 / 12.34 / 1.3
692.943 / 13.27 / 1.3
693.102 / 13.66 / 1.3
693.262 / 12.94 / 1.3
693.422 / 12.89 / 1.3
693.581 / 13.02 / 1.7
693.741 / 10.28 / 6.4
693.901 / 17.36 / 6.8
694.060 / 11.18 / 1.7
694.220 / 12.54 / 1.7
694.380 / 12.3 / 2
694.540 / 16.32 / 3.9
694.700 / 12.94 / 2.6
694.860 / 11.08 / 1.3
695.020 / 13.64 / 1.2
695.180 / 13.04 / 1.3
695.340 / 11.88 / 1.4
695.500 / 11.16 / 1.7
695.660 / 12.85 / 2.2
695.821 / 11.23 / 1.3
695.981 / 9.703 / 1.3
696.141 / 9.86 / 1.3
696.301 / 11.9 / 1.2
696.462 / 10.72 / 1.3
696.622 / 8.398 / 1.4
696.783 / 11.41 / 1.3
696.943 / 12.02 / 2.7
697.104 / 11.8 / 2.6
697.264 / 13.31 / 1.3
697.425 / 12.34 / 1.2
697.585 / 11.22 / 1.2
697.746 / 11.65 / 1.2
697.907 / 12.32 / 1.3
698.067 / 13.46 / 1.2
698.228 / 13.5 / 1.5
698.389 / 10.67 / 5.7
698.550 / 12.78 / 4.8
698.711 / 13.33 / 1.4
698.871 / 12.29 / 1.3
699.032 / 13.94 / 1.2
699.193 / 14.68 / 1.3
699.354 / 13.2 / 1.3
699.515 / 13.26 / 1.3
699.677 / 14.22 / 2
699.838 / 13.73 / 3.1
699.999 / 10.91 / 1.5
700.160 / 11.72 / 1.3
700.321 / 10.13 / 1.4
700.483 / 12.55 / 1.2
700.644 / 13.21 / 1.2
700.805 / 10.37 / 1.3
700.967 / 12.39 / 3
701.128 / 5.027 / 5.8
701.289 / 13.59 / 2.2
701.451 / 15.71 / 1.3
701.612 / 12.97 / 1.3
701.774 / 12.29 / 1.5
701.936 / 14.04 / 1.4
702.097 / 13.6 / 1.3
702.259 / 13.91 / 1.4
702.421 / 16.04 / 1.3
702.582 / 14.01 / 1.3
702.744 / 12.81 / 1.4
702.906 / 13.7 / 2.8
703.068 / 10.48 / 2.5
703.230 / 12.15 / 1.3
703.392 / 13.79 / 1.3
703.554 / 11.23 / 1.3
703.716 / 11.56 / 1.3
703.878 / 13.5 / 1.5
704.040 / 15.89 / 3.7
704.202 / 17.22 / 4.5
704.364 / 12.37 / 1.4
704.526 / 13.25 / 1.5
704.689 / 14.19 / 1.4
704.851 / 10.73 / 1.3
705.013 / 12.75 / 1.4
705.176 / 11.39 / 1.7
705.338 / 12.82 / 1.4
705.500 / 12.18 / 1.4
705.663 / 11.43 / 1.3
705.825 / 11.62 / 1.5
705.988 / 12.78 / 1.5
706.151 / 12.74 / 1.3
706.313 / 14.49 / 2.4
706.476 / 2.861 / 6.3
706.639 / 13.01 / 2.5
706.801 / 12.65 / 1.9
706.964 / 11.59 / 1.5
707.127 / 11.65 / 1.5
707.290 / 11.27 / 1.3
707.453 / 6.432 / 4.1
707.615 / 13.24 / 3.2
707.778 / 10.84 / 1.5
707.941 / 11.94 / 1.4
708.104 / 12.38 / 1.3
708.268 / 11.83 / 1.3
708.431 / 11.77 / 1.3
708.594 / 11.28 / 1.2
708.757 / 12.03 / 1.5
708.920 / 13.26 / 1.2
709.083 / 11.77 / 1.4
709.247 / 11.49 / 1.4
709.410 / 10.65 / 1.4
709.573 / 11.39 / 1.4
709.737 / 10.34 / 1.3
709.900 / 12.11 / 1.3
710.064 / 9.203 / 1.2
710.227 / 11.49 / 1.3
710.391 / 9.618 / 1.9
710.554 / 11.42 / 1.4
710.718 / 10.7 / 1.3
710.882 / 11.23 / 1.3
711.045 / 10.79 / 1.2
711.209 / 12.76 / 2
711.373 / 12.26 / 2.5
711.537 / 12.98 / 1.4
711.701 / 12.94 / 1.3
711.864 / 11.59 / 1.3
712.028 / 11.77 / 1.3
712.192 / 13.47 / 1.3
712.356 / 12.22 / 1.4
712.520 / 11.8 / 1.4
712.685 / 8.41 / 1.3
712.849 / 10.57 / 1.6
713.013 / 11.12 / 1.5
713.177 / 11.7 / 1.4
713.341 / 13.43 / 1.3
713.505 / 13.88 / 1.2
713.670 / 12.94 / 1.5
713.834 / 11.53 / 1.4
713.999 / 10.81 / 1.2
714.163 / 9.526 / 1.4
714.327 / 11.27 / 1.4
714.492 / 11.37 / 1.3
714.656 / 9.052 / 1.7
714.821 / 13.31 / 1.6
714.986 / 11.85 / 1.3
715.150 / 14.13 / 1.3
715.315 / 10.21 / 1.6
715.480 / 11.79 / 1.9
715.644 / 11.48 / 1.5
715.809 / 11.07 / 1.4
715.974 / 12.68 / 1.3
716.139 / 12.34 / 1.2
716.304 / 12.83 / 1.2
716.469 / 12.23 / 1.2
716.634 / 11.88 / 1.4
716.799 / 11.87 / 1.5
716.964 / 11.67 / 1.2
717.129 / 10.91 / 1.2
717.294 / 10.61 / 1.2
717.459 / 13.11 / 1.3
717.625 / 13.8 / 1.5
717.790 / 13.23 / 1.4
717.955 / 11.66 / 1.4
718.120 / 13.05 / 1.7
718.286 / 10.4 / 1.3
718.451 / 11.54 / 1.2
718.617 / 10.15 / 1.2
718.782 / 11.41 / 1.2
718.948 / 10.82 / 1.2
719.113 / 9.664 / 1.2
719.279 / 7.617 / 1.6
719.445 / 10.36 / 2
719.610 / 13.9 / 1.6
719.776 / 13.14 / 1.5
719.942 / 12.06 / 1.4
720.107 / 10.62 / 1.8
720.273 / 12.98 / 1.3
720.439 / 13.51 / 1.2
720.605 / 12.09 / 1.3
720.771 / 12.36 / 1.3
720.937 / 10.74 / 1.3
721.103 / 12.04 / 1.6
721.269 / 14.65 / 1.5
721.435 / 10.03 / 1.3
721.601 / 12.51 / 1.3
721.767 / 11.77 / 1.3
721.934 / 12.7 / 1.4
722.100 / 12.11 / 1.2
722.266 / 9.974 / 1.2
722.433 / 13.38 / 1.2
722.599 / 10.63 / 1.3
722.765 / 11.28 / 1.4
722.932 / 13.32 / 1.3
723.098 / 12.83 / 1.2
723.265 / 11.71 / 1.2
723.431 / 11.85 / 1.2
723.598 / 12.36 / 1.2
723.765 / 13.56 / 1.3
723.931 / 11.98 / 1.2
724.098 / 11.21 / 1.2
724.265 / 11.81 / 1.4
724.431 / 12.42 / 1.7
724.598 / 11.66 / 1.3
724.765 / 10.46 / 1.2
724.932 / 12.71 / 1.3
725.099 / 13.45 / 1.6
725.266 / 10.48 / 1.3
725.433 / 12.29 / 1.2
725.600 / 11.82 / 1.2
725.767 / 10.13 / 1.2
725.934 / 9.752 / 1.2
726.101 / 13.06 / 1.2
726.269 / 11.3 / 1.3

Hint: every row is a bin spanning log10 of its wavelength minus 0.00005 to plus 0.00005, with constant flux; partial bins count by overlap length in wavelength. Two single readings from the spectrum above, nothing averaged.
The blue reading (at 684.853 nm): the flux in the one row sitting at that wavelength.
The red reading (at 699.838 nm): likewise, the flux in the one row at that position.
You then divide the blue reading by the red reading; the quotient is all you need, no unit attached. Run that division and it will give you 0.92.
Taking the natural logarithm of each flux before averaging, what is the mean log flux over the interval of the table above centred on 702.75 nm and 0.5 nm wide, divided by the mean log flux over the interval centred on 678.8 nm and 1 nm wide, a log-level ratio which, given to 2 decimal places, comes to 1.00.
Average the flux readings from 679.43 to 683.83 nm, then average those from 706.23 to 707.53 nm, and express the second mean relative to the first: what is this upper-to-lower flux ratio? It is 0.87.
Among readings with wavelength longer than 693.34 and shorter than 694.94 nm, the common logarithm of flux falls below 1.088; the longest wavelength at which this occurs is 694.860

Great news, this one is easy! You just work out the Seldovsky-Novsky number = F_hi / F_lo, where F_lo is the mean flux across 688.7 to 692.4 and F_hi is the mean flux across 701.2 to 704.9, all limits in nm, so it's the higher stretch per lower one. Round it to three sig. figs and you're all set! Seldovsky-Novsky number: 1.07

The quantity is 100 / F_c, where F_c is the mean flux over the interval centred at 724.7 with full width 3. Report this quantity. 8.46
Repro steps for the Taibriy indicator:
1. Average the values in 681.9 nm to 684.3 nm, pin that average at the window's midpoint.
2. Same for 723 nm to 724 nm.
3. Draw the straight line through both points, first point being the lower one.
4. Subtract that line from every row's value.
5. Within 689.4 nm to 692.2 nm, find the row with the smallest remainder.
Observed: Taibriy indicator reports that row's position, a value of 690.872 nm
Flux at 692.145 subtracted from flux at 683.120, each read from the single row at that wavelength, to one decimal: 1.4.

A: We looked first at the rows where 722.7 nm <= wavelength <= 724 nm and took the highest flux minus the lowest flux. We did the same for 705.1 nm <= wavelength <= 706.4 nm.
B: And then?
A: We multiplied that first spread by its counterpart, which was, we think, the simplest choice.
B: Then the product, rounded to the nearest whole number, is 7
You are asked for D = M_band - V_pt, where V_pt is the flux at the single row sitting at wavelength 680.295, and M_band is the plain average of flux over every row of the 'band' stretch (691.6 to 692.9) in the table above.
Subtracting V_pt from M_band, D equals 4.2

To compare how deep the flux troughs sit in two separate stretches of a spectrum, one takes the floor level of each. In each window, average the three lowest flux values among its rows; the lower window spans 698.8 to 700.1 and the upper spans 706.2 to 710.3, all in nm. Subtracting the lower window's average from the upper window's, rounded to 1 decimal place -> -6.0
